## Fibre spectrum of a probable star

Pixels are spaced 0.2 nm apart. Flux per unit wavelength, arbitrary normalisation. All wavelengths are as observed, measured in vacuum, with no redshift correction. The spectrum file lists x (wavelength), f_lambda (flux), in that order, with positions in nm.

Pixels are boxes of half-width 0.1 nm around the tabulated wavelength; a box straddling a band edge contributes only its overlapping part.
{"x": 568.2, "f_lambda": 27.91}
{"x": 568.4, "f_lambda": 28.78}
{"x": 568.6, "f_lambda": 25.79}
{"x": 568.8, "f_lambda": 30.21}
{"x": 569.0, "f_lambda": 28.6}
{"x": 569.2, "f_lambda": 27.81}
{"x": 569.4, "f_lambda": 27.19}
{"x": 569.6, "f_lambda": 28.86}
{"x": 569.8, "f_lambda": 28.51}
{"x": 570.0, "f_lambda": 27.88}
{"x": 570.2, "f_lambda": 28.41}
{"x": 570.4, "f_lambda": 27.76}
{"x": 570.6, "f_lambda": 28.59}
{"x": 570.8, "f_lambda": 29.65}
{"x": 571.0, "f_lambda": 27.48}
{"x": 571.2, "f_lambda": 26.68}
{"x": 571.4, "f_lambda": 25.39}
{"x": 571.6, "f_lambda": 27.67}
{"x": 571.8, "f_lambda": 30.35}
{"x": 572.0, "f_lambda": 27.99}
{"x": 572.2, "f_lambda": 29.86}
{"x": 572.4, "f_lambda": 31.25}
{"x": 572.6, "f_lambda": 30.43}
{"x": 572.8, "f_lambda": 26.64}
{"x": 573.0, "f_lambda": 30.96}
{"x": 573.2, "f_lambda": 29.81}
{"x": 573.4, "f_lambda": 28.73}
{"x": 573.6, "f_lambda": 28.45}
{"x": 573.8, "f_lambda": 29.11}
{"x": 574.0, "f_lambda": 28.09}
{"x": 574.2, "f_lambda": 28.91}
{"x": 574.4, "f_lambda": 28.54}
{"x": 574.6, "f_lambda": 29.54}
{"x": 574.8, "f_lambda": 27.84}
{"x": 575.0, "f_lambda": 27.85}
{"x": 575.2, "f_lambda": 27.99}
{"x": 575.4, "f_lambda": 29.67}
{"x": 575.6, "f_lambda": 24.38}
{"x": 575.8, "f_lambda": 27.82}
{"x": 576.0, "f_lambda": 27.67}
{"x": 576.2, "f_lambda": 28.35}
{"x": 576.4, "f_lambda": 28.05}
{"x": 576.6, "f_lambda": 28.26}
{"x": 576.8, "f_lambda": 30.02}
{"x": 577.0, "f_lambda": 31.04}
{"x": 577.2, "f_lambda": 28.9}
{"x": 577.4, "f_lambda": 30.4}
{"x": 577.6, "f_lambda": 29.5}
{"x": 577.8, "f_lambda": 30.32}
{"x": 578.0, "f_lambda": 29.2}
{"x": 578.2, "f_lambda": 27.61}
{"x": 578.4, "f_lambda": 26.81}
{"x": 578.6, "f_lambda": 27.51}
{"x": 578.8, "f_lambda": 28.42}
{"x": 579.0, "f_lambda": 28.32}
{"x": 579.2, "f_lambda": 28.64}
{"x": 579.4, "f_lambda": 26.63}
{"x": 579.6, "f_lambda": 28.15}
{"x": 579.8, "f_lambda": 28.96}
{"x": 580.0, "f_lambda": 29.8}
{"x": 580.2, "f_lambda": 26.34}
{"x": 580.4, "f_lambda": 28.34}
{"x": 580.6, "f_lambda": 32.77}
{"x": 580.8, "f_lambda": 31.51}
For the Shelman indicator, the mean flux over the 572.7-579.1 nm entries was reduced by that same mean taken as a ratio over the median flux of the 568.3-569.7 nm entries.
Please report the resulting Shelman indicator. 27.59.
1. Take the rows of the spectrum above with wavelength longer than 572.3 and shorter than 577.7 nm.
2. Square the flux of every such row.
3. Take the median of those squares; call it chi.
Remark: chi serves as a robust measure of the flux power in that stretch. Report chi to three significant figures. 825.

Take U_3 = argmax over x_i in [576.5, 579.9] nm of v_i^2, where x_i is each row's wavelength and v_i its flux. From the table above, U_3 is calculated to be 577.0 nm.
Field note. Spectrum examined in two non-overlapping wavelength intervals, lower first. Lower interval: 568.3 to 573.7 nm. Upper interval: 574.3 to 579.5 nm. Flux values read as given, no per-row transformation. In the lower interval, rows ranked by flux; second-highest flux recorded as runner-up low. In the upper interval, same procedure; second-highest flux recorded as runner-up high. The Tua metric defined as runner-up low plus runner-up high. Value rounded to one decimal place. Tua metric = 61.4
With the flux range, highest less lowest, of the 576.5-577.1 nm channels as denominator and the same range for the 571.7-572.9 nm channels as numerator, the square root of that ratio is 1.3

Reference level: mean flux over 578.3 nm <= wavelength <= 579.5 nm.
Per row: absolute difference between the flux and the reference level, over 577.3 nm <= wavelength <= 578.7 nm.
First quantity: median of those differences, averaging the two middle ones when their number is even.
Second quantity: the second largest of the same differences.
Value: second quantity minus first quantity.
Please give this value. 1.1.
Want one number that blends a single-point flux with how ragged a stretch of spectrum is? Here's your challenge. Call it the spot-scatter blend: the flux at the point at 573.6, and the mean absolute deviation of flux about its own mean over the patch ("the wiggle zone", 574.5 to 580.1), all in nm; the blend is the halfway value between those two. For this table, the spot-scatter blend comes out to 14.7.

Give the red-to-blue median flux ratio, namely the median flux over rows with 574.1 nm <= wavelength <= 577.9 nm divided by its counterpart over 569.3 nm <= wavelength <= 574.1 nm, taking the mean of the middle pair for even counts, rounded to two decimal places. 1.00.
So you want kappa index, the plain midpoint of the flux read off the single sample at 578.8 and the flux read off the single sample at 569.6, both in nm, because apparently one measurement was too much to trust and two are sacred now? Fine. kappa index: 28.6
